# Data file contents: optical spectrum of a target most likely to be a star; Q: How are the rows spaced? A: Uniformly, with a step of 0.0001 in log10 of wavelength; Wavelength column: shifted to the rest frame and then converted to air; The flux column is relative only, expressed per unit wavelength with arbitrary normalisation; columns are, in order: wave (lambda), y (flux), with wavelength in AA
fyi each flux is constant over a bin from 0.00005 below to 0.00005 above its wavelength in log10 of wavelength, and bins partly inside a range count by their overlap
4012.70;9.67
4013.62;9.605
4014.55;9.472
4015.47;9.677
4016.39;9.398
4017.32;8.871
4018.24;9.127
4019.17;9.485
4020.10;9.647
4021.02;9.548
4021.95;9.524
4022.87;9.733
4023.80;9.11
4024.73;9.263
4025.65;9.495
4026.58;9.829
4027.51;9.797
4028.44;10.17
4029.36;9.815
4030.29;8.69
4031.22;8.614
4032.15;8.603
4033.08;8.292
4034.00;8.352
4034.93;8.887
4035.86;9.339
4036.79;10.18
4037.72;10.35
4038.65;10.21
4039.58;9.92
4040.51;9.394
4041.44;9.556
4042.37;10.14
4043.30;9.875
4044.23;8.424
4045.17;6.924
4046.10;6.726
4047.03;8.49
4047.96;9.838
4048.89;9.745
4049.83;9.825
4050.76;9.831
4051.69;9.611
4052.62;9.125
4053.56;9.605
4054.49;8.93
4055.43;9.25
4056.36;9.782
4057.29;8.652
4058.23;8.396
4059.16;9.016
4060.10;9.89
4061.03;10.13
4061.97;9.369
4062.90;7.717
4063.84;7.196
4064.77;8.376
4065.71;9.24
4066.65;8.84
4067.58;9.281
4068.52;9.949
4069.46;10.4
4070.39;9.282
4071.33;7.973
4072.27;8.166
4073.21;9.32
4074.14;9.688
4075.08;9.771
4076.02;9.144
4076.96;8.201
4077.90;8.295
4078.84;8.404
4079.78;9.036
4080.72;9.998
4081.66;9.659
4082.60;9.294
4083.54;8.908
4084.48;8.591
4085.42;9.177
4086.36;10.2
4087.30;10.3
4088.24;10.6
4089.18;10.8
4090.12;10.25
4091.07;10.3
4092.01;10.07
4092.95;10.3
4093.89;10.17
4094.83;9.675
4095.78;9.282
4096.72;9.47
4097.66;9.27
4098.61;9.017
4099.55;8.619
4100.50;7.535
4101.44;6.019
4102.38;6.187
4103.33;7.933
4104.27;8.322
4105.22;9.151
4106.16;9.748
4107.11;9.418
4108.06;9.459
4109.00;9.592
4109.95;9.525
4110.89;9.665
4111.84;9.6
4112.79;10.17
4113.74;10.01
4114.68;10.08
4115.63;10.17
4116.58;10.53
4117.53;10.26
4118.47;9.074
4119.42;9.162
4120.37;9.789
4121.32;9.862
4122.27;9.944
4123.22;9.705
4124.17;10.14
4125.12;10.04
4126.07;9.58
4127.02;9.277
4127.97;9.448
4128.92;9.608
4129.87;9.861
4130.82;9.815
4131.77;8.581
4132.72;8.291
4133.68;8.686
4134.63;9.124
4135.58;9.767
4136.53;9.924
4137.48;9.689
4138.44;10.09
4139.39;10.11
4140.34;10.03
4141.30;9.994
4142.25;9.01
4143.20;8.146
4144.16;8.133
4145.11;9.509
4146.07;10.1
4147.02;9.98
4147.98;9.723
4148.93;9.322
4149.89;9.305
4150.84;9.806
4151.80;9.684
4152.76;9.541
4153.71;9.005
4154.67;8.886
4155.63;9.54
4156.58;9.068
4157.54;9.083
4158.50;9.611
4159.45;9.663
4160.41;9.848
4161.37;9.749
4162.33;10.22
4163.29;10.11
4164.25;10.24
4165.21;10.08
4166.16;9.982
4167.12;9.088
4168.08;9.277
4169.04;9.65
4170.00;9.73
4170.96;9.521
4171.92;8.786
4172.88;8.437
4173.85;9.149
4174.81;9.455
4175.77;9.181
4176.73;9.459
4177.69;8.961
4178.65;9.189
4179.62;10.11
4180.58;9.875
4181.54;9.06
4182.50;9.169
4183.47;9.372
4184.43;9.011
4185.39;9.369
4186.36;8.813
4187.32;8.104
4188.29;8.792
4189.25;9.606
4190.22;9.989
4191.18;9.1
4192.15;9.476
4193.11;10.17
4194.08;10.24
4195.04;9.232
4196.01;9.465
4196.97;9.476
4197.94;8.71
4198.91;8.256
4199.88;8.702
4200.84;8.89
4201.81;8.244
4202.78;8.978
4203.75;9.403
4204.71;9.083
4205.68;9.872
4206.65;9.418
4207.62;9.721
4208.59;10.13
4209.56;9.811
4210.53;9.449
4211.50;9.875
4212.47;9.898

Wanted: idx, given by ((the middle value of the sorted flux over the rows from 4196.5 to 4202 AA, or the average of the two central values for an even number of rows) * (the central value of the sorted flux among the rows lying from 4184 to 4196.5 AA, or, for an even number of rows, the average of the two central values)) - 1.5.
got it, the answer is 80.1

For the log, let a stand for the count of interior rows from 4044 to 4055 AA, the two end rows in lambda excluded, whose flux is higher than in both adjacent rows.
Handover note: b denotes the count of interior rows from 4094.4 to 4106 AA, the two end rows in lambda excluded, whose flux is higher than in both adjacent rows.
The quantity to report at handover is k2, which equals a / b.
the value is 3.00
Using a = 3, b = 1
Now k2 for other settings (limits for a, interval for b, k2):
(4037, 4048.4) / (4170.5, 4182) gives 0.33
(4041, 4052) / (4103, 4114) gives 0.75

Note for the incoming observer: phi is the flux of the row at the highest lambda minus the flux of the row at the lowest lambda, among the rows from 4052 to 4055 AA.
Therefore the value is -0.2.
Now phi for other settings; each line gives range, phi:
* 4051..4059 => -1.2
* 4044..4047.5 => 0.1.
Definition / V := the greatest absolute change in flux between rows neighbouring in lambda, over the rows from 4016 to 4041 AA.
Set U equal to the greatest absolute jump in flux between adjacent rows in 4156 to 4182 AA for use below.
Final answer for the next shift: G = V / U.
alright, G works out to 1.2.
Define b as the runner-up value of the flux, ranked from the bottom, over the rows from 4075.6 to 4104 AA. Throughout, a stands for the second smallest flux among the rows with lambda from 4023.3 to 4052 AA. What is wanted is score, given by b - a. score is -0.7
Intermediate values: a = 6.924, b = 6.187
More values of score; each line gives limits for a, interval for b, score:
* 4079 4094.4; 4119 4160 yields -0.8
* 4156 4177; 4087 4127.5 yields -2.6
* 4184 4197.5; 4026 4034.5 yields -0.4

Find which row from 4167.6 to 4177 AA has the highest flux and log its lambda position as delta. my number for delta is 4170.00 AA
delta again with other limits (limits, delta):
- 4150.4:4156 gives 4150.84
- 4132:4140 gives 4139.39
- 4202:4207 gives 4205.68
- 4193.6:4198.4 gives 4194.08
